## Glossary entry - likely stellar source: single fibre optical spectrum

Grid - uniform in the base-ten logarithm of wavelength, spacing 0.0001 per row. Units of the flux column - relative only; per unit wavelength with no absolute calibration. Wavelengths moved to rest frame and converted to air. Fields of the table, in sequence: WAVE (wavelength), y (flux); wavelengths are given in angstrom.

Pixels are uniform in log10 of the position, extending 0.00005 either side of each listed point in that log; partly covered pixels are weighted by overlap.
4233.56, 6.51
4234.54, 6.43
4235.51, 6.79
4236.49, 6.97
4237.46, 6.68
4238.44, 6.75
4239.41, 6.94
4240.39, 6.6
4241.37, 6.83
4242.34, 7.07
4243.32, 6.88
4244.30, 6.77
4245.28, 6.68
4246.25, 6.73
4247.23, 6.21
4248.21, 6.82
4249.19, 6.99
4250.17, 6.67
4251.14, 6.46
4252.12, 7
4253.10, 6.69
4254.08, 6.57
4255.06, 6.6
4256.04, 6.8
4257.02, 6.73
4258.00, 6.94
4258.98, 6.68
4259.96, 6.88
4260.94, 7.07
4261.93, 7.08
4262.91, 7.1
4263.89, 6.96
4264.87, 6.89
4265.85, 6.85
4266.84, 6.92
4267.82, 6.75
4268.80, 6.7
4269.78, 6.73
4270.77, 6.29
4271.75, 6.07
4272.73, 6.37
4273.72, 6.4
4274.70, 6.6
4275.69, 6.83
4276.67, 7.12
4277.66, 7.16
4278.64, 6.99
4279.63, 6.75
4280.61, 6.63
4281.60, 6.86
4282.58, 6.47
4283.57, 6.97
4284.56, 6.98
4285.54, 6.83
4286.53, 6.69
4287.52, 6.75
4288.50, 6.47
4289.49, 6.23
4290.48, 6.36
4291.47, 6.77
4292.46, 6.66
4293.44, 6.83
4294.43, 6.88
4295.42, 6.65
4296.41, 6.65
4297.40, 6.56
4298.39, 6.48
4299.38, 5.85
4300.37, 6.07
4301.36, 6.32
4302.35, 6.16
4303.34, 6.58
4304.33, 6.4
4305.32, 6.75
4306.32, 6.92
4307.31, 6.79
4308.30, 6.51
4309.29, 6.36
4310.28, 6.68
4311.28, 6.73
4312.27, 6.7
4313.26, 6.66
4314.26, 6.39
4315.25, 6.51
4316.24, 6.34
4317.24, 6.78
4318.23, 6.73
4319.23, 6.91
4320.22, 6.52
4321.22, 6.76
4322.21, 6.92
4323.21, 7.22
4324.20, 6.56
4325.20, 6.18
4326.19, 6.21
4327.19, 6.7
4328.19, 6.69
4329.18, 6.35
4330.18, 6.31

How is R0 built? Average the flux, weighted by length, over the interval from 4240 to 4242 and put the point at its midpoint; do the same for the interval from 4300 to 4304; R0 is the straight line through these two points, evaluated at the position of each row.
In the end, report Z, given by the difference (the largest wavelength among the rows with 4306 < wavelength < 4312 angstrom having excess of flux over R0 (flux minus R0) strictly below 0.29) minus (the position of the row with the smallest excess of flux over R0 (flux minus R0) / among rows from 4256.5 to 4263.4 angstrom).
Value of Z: 50.3 angstrom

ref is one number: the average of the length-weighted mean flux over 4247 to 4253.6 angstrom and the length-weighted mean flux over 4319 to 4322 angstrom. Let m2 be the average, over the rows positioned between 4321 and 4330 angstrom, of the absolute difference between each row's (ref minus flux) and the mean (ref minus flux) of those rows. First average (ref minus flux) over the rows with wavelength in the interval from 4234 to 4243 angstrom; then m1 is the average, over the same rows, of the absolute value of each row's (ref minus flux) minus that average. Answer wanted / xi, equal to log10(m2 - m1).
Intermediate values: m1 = 0.15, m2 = 0.26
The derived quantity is -0.9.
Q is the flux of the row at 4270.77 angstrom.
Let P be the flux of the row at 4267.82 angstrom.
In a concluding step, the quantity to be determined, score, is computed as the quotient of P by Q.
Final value 1.07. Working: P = 6.75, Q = 6.29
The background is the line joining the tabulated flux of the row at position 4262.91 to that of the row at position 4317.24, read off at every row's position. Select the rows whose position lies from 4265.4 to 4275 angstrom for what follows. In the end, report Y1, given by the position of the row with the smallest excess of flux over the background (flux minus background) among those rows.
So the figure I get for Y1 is 4271.75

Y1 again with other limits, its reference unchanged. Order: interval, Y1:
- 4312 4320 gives 4316.24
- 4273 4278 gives 4273.72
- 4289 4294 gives 4289.49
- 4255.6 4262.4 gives 4258.98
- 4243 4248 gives 4247.23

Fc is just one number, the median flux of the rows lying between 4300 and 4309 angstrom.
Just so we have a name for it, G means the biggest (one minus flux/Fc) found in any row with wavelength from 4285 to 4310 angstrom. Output 0.101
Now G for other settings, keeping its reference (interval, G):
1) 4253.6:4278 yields 0.068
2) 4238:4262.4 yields 0.046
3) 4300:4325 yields 0.068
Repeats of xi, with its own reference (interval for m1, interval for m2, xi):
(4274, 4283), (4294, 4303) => -1.1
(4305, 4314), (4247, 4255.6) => -1.1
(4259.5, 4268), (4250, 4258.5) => -1.4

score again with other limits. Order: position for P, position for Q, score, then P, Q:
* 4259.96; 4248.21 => 1.01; 6.88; 6.82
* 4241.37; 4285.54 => 1.00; 6.83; 6.83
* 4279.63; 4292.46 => 1.01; 6.75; 6.66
